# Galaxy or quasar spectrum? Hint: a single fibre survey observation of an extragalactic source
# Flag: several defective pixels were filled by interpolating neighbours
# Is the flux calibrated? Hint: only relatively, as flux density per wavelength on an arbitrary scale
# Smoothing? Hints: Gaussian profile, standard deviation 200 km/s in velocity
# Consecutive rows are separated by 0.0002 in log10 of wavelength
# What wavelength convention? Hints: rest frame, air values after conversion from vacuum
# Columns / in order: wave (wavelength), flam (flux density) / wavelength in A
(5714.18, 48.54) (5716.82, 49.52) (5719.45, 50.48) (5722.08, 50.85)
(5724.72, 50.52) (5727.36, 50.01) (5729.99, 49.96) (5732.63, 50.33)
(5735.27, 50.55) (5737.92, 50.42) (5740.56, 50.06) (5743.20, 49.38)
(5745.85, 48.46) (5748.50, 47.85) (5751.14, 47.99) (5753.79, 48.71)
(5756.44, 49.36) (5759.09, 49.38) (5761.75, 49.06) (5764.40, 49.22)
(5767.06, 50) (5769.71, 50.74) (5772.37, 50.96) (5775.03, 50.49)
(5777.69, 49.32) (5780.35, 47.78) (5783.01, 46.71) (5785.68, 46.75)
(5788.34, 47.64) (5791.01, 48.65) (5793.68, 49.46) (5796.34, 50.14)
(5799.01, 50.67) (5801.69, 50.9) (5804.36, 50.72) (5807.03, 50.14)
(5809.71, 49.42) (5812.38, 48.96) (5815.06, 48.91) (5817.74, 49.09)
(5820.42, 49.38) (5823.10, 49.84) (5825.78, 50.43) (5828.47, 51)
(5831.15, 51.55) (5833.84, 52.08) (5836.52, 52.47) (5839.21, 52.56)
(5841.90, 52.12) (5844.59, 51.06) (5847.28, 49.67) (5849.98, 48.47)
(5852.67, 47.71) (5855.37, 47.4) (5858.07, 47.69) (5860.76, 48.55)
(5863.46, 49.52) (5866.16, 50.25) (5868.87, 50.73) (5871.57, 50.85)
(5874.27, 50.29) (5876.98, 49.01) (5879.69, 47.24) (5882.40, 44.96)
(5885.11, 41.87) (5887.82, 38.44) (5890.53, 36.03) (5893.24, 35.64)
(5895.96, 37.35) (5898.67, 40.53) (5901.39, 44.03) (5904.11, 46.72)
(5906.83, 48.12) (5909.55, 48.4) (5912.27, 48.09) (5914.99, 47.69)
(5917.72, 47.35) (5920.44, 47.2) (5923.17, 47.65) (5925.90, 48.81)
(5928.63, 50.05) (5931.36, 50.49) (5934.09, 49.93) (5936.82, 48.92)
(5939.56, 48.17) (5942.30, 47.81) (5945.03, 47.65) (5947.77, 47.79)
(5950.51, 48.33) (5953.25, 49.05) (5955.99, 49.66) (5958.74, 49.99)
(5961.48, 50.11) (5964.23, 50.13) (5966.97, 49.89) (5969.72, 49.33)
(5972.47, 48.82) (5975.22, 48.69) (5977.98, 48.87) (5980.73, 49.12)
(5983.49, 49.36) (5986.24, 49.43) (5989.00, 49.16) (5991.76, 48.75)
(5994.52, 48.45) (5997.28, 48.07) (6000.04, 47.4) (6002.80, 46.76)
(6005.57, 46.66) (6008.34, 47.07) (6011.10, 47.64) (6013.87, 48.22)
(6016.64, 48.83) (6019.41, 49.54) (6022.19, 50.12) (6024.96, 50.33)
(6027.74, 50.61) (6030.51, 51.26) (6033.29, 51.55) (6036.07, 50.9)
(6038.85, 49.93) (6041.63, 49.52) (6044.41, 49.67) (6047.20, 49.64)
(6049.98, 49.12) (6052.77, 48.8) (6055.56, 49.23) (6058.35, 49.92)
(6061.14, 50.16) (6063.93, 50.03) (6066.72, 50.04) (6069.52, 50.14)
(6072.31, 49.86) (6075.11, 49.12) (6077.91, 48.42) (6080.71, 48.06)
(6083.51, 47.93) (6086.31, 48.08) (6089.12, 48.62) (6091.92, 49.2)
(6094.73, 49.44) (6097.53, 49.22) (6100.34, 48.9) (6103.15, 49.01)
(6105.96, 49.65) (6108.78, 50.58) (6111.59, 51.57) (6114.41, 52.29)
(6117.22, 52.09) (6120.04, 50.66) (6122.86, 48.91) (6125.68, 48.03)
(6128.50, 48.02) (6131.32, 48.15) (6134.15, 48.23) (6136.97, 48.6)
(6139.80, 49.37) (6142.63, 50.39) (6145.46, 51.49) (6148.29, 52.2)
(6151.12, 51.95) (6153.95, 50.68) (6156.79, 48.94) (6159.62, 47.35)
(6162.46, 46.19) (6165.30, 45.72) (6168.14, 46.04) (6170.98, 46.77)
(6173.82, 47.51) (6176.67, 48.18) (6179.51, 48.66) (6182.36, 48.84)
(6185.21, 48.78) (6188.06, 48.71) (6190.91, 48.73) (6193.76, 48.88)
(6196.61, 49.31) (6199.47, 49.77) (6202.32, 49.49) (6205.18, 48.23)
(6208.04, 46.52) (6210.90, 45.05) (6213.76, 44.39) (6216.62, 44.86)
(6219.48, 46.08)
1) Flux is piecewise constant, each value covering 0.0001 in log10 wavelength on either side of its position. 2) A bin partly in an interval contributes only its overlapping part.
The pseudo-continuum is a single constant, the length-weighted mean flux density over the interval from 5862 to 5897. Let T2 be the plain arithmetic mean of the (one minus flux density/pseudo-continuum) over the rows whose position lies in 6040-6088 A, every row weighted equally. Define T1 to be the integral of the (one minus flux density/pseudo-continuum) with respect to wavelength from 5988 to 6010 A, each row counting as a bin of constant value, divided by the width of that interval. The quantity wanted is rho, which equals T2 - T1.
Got -0.034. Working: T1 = -0.065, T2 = -0.099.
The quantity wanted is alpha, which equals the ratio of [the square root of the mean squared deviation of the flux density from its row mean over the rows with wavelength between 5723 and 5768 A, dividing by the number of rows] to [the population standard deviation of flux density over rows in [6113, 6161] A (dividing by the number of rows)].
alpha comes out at 0.5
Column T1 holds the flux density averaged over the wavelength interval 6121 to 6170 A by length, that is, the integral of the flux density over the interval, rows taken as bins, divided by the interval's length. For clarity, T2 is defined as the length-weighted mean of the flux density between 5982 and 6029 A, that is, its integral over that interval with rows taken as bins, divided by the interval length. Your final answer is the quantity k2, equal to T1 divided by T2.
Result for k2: 1.00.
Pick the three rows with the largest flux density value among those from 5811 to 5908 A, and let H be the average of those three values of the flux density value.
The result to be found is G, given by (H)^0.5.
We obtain 7.24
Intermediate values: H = 52.4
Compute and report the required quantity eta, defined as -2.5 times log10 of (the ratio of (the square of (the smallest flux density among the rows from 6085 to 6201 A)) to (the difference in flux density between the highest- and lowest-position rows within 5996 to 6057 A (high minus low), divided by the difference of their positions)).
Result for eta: -12.6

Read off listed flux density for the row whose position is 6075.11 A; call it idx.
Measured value 49.12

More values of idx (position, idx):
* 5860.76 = 48.55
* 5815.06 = 48.91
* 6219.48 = 46.08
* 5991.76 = 48.75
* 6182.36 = 48.84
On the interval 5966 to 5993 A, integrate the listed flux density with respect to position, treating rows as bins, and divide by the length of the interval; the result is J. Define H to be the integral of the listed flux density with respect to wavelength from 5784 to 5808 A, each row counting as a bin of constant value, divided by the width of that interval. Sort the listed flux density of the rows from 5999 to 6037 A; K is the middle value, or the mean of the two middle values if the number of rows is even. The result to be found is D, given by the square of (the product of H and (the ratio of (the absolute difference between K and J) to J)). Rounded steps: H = 49.4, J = 49.1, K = 49.2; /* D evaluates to 0.0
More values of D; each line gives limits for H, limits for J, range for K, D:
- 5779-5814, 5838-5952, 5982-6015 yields 1.0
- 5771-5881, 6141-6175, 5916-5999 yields 0.0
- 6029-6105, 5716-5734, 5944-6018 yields 2.1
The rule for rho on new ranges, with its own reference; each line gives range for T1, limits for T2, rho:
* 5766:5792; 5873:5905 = 0.139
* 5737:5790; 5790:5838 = -0.027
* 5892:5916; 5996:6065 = -0.116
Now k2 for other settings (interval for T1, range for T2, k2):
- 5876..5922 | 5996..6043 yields 0.90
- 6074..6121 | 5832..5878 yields 0.99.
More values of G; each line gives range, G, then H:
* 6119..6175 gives 7.20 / 51.9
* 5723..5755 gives 7.11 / 50.5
